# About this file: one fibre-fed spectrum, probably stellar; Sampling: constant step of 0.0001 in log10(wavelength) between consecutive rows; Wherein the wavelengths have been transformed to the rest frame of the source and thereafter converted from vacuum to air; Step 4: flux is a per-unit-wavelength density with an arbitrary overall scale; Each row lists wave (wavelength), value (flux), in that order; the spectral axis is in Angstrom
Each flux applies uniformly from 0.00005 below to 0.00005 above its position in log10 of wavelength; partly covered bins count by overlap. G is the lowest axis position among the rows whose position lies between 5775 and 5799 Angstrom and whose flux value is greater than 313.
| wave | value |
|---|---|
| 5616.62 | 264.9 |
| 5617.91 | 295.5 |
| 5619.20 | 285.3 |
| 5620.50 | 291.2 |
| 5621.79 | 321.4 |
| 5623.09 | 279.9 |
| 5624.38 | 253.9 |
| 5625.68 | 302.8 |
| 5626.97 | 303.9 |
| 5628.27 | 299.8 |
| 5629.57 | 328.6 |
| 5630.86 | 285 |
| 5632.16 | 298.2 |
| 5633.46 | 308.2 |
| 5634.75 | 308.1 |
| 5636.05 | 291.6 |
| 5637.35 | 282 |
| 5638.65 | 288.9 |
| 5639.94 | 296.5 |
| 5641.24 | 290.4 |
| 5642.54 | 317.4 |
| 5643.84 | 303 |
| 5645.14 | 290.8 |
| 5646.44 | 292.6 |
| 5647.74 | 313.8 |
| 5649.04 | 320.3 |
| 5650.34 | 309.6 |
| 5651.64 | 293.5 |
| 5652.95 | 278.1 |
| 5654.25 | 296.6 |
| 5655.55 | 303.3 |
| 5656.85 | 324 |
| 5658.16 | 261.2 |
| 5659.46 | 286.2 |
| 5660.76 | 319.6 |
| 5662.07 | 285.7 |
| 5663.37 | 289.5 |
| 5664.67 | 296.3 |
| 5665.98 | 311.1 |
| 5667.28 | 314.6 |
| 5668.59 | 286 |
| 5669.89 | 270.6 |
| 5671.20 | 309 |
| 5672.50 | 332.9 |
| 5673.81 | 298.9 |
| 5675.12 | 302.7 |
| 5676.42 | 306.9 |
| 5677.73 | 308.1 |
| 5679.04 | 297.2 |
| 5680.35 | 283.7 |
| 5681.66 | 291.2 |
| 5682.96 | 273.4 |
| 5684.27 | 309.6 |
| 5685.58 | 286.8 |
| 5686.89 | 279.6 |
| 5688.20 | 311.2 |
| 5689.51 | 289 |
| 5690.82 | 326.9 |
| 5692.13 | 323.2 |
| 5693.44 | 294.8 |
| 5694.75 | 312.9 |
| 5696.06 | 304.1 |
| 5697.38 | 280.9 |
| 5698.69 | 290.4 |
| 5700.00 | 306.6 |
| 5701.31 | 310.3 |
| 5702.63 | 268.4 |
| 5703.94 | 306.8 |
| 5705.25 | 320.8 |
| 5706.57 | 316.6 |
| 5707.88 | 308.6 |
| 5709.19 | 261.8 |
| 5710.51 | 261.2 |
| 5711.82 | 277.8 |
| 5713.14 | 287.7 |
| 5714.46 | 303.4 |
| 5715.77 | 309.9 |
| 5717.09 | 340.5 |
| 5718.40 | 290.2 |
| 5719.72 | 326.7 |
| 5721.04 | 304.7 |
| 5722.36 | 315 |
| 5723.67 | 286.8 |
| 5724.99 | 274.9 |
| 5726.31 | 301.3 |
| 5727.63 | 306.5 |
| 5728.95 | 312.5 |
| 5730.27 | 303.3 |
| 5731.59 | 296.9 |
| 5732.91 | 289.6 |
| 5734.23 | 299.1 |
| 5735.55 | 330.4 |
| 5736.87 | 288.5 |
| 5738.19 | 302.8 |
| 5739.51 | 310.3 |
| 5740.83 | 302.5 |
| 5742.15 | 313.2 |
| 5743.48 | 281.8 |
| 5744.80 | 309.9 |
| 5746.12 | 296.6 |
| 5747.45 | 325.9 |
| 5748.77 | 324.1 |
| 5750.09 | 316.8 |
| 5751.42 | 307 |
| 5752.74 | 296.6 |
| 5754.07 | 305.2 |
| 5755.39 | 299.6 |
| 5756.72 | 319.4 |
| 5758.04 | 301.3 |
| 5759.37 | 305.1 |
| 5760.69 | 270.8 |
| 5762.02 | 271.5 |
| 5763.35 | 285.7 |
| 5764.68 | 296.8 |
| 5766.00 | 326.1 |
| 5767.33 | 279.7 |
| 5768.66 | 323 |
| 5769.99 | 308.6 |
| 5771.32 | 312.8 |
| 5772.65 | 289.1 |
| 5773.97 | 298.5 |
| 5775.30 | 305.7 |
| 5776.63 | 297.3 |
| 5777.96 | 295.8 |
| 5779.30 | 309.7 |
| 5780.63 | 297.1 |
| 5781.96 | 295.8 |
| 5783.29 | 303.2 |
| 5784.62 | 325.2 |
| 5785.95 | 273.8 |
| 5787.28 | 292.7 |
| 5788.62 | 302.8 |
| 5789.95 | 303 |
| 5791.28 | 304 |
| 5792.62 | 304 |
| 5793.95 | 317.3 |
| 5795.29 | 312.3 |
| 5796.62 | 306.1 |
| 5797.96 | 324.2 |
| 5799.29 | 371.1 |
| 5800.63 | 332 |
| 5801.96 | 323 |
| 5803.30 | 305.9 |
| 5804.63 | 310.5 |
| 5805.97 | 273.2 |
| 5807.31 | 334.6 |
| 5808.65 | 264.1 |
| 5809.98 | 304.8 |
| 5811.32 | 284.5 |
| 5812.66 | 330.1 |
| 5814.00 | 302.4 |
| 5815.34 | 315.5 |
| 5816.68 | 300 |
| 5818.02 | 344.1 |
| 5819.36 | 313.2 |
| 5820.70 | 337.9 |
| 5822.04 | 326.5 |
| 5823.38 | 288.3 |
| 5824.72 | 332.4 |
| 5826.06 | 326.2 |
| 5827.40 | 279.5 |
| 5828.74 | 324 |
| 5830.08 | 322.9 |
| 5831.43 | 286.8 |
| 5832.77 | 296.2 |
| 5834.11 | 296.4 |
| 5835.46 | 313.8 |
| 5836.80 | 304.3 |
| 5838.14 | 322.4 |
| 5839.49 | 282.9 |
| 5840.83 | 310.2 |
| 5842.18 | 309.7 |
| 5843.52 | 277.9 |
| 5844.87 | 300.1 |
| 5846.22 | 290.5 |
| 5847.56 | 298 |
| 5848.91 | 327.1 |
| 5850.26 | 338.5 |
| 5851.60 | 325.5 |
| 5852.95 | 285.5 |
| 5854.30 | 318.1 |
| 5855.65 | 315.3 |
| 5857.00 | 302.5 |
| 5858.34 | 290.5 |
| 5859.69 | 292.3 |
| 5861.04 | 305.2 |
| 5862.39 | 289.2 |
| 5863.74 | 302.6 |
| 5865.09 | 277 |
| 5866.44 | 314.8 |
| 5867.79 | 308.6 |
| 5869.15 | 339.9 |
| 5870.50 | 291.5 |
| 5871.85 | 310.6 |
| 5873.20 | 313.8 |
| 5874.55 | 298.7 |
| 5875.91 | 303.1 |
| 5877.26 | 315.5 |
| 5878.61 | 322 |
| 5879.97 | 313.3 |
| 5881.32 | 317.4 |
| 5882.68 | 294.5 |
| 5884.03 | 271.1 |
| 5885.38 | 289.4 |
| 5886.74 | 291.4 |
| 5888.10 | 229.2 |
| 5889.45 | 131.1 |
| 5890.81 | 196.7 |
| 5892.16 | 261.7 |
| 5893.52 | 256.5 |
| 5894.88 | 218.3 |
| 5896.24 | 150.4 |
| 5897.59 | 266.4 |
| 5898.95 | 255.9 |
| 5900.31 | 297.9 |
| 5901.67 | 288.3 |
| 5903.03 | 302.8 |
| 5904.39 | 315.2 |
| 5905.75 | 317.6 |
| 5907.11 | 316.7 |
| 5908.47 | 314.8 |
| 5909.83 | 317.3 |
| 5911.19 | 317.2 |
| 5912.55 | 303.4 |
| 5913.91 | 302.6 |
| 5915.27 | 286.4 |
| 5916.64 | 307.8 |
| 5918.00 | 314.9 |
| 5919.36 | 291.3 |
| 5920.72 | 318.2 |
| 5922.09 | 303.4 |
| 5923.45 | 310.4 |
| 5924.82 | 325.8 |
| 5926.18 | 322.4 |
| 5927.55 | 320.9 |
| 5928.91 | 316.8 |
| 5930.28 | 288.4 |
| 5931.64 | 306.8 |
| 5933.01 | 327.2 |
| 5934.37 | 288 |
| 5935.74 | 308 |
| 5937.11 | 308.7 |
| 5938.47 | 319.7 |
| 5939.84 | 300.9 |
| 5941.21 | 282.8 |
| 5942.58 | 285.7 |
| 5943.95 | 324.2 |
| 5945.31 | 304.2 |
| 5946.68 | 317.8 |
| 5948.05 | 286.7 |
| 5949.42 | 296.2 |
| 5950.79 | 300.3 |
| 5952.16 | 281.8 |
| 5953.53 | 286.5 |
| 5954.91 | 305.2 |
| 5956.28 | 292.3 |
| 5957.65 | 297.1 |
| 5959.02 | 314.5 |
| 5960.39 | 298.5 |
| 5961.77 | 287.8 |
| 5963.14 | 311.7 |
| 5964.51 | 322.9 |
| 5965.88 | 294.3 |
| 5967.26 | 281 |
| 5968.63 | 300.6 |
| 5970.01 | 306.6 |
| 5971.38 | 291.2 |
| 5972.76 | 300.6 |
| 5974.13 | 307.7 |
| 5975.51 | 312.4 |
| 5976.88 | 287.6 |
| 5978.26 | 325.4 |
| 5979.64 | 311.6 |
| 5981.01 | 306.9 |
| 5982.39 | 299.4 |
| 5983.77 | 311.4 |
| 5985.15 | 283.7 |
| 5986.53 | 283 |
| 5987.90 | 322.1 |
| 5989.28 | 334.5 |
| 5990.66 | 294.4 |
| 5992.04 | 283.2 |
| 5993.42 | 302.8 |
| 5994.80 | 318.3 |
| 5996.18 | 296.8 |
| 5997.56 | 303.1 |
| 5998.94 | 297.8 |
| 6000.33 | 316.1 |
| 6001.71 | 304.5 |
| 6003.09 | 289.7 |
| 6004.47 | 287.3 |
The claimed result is 5784.62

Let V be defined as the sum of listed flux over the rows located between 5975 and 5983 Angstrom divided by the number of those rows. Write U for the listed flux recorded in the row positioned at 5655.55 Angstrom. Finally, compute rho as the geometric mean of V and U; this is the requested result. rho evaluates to 305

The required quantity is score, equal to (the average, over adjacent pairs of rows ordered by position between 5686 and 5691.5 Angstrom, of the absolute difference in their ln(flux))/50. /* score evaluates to 0.0020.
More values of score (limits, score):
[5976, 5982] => 0.0012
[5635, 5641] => 0.0006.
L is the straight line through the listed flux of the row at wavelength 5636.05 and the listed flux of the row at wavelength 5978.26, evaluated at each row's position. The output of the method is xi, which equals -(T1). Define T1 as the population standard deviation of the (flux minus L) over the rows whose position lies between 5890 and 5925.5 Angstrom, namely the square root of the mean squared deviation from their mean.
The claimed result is -41.0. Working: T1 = 41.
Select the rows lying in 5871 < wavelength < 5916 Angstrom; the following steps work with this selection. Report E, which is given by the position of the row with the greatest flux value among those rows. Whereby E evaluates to 5878.61 Angstrom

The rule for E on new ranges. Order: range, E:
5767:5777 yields 5768.66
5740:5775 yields 5766.00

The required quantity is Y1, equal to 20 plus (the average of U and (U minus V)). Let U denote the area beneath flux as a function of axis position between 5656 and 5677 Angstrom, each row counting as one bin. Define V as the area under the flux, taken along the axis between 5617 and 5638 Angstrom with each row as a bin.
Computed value 3212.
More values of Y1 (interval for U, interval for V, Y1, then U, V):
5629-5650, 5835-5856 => 3117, 6323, 6453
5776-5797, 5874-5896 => 3437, 6351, 5867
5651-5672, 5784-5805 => 2940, 6208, 6574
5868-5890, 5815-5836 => 3134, 6397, 6566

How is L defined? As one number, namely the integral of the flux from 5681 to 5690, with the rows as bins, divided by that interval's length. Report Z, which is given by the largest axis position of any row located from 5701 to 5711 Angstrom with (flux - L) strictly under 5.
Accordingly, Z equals 5710.51 Angstrom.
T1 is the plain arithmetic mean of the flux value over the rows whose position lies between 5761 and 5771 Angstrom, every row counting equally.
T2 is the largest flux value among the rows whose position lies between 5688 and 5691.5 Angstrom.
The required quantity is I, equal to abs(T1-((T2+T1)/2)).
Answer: 14.1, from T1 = 299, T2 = 326.9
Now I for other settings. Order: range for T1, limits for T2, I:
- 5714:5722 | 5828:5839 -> 5.7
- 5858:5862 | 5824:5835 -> 18.2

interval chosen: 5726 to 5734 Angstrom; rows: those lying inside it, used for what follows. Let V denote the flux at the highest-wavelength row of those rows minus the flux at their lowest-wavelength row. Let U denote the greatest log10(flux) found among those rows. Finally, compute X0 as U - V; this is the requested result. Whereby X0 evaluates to 14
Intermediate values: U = 2.49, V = -12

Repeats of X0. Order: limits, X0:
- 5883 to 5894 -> 17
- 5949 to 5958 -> 2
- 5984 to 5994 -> -17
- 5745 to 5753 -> 3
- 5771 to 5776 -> 10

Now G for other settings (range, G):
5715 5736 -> 5717.09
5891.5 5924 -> 5904.39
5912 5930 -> 5918.00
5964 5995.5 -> 5964.51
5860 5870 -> 5866.44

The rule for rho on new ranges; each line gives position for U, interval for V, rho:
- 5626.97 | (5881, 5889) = 293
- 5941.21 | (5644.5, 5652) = 293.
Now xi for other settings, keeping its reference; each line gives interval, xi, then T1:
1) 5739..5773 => -15.9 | 16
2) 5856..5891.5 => -42.7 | 43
